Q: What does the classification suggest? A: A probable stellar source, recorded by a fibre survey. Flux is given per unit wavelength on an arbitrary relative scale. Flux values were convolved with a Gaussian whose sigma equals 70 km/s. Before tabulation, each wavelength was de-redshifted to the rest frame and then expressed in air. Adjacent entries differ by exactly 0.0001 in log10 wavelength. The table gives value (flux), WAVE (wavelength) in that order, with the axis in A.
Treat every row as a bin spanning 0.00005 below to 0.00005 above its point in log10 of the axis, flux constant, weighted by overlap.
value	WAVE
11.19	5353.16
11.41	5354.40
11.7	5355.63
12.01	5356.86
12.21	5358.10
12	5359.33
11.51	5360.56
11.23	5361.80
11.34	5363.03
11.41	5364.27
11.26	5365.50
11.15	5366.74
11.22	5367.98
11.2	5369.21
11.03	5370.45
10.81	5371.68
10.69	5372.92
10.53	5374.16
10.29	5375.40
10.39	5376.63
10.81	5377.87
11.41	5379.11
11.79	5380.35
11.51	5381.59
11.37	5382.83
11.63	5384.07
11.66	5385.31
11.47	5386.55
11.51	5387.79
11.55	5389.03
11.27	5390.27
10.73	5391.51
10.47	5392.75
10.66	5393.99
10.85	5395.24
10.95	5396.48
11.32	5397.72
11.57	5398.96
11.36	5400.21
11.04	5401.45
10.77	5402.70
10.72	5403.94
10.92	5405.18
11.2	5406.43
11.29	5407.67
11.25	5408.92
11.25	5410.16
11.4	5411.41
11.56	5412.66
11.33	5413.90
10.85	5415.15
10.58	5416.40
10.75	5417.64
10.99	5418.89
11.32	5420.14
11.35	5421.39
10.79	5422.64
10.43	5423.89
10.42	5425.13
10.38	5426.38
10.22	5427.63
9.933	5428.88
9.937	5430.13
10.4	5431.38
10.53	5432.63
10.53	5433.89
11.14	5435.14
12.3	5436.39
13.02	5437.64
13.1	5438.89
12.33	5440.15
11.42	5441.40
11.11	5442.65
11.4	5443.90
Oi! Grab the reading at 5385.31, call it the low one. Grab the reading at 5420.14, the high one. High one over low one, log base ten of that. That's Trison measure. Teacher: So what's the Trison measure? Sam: -0.01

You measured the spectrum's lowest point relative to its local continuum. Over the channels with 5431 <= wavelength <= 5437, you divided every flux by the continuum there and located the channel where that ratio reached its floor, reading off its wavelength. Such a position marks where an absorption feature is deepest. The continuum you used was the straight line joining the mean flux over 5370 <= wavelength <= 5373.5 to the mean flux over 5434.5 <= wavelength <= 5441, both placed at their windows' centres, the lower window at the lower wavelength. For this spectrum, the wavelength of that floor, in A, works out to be 5431.38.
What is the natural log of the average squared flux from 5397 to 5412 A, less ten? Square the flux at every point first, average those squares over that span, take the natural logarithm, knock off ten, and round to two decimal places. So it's -5.17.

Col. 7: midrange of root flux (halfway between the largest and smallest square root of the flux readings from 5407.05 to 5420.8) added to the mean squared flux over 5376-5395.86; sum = 129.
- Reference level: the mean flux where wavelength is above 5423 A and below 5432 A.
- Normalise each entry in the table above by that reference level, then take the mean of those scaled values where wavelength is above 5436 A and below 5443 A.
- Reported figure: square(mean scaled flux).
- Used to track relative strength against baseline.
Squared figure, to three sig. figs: 1.42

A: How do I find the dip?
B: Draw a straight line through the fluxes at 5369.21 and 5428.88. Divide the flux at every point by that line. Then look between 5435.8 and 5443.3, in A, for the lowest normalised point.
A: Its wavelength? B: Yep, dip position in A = 5442.65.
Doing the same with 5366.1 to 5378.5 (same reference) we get 5375.40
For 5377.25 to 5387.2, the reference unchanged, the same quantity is 5377.87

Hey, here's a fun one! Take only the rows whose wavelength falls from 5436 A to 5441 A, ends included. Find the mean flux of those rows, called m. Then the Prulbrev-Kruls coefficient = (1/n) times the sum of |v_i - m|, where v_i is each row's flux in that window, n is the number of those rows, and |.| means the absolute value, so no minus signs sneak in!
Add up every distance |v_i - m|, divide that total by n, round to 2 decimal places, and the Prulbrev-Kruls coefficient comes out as 0.37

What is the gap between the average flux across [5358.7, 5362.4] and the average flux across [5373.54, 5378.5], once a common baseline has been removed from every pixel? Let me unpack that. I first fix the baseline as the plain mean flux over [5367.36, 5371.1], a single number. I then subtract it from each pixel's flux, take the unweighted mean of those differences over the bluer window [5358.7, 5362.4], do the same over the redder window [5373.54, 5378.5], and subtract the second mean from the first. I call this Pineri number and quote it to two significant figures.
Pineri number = 1.1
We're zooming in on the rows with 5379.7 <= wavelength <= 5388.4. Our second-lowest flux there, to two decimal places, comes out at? 11.47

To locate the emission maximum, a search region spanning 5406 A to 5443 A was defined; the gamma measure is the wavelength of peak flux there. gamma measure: 5438.89 A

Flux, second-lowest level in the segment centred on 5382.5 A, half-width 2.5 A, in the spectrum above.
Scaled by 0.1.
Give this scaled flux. 1.15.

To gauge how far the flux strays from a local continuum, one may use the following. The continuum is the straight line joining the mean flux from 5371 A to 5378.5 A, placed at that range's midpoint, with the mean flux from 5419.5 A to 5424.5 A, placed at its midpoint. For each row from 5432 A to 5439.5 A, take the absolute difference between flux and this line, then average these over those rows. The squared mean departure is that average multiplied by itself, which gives 1.1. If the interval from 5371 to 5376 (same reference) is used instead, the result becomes 0.0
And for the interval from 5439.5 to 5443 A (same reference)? 0.3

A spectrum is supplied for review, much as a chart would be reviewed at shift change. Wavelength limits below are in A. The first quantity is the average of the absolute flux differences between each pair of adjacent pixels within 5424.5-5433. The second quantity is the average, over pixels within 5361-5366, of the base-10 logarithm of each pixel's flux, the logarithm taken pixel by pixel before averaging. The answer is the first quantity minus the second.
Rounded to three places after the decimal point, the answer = -0.873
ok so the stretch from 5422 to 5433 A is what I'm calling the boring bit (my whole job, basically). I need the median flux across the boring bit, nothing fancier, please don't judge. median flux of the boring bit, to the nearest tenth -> 10.4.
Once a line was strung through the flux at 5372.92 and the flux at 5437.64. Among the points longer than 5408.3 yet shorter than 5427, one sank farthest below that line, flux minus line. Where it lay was 5426.38 A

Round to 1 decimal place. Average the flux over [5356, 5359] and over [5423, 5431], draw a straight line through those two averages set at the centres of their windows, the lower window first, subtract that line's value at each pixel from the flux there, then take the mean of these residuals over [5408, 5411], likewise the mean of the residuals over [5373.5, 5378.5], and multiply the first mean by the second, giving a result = -0.6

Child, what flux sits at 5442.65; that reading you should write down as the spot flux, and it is 11.11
